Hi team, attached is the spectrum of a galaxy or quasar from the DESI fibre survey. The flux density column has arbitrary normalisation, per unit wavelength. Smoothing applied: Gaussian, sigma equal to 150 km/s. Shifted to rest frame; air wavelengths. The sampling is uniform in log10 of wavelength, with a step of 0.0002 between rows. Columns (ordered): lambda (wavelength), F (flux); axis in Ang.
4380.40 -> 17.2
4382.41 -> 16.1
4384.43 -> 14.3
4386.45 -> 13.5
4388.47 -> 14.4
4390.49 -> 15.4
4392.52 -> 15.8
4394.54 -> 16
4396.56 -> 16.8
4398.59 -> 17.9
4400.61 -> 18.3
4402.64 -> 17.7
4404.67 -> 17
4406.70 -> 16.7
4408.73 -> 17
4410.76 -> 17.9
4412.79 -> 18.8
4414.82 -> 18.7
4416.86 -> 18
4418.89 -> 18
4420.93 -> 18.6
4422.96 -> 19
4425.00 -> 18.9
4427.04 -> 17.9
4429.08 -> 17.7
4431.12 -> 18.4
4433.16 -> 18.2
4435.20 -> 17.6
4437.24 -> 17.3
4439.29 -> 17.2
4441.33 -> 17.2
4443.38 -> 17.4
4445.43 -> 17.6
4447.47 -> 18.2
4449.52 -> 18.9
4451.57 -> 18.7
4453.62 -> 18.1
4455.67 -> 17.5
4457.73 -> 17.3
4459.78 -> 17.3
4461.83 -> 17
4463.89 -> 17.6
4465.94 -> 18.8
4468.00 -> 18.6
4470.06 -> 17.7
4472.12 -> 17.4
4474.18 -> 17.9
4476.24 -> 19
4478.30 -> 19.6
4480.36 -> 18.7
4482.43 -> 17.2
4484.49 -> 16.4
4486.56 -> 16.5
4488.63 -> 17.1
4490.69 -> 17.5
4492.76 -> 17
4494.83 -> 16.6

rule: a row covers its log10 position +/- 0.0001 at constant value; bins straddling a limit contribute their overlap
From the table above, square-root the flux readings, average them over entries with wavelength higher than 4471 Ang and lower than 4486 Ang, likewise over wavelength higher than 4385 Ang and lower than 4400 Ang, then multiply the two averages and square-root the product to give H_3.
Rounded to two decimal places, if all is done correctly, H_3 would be 4.10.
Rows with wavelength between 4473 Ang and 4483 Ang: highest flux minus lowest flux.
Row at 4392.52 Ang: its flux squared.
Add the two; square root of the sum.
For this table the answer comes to 15.9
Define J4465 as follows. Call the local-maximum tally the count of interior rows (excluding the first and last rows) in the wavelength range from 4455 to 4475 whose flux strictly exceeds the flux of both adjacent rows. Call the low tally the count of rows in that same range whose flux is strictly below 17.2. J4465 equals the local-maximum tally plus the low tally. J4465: 2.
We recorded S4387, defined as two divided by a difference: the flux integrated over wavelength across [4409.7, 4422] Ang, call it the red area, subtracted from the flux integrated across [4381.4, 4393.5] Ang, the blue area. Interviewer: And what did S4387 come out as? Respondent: 0.0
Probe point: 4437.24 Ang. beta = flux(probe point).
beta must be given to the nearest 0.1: 17.3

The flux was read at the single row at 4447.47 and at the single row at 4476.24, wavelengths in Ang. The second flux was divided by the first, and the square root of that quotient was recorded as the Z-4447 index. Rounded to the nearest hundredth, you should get 1.02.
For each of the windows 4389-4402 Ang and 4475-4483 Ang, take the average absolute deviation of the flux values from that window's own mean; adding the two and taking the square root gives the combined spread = 1.30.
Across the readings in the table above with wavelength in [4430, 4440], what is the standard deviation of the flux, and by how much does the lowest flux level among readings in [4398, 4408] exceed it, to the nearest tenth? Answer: 16.2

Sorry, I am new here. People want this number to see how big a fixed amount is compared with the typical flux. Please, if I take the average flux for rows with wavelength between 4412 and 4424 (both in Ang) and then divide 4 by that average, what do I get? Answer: 0.216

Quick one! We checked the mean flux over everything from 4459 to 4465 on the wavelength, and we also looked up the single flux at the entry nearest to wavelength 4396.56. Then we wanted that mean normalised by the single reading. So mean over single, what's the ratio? 1.03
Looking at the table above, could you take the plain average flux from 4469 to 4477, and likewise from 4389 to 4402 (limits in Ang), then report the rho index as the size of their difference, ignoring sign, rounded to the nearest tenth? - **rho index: 1.3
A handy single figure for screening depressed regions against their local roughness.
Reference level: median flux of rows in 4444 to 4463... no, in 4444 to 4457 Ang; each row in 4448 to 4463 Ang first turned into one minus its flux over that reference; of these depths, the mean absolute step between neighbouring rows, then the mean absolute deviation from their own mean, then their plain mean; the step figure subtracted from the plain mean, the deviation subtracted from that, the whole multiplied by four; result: -0.14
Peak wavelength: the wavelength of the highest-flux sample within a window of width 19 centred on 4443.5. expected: 4449.52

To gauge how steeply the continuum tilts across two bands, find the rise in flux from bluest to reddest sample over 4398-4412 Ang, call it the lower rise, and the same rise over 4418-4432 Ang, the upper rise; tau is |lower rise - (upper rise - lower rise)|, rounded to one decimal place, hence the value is 0.4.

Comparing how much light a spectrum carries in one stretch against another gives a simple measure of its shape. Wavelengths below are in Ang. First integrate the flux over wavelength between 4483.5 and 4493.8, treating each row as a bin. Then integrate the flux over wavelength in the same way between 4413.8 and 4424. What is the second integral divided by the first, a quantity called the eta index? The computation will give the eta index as 1.08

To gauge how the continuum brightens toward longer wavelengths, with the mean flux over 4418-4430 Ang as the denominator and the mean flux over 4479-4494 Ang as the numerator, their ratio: 0.94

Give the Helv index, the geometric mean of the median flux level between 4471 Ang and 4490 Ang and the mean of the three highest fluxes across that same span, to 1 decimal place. 18.2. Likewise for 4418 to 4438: 18.5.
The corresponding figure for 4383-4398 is 15.8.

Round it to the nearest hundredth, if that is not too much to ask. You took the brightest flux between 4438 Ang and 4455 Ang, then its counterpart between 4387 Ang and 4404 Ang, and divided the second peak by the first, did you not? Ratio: 0.97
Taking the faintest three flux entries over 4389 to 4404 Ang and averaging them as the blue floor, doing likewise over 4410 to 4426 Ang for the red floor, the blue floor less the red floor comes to -2.2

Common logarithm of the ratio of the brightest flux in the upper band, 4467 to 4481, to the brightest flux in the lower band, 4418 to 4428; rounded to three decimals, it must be 0.014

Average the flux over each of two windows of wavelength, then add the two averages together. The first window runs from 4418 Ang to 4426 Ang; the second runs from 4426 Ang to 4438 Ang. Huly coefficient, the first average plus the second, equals 36.5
